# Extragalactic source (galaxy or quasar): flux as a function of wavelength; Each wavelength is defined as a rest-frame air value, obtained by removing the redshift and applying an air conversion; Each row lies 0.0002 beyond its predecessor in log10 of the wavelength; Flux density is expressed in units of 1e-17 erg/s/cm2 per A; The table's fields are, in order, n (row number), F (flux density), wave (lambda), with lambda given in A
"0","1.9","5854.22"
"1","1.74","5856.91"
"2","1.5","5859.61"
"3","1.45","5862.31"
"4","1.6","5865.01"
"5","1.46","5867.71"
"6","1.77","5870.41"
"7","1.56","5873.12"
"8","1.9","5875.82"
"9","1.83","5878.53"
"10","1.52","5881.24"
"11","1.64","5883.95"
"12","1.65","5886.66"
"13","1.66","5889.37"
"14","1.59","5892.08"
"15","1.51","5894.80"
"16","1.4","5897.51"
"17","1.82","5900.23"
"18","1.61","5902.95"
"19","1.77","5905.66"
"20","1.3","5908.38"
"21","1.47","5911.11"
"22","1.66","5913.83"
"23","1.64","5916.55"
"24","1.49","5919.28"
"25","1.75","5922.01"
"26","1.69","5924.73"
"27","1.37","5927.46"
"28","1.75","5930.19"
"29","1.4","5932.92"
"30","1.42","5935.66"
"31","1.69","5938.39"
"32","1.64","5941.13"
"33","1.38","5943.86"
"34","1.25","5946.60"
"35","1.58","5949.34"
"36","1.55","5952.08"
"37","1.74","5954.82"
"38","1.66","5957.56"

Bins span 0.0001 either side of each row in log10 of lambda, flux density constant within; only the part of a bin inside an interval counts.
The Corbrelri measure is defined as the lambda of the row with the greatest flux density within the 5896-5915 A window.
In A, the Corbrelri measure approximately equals 5900.23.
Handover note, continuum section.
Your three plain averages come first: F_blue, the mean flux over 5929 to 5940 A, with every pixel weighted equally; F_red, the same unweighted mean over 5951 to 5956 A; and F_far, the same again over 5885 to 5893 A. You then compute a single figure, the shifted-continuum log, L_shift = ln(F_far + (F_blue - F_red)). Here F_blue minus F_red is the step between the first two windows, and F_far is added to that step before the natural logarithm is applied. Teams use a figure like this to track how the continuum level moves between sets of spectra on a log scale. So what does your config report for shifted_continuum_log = 0.440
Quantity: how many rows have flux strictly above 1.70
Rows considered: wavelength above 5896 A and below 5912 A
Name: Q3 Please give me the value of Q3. 2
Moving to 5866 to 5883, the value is 3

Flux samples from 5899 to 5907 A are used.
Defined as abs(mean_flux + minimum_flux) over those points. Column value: 3.34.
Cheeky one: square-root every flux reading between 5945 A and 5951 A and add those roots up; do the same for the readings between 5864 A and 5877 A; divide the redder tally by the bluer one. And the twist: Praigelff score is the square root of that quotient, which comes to 0.61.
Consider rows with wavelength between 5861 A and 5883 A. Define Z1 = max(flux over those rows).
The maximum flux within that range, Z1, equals 1.9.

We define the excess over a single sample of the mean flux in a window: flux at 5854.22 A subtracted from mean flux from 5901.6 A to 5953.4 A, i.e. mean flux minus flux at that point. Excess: -0.35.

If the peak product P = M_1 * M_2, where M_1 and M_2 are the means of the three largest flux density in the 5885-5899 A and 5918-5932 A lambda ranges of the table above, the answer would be 2.83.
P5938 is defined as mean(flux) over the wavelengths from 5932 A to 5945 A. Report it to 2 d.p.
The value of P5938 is 1.51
